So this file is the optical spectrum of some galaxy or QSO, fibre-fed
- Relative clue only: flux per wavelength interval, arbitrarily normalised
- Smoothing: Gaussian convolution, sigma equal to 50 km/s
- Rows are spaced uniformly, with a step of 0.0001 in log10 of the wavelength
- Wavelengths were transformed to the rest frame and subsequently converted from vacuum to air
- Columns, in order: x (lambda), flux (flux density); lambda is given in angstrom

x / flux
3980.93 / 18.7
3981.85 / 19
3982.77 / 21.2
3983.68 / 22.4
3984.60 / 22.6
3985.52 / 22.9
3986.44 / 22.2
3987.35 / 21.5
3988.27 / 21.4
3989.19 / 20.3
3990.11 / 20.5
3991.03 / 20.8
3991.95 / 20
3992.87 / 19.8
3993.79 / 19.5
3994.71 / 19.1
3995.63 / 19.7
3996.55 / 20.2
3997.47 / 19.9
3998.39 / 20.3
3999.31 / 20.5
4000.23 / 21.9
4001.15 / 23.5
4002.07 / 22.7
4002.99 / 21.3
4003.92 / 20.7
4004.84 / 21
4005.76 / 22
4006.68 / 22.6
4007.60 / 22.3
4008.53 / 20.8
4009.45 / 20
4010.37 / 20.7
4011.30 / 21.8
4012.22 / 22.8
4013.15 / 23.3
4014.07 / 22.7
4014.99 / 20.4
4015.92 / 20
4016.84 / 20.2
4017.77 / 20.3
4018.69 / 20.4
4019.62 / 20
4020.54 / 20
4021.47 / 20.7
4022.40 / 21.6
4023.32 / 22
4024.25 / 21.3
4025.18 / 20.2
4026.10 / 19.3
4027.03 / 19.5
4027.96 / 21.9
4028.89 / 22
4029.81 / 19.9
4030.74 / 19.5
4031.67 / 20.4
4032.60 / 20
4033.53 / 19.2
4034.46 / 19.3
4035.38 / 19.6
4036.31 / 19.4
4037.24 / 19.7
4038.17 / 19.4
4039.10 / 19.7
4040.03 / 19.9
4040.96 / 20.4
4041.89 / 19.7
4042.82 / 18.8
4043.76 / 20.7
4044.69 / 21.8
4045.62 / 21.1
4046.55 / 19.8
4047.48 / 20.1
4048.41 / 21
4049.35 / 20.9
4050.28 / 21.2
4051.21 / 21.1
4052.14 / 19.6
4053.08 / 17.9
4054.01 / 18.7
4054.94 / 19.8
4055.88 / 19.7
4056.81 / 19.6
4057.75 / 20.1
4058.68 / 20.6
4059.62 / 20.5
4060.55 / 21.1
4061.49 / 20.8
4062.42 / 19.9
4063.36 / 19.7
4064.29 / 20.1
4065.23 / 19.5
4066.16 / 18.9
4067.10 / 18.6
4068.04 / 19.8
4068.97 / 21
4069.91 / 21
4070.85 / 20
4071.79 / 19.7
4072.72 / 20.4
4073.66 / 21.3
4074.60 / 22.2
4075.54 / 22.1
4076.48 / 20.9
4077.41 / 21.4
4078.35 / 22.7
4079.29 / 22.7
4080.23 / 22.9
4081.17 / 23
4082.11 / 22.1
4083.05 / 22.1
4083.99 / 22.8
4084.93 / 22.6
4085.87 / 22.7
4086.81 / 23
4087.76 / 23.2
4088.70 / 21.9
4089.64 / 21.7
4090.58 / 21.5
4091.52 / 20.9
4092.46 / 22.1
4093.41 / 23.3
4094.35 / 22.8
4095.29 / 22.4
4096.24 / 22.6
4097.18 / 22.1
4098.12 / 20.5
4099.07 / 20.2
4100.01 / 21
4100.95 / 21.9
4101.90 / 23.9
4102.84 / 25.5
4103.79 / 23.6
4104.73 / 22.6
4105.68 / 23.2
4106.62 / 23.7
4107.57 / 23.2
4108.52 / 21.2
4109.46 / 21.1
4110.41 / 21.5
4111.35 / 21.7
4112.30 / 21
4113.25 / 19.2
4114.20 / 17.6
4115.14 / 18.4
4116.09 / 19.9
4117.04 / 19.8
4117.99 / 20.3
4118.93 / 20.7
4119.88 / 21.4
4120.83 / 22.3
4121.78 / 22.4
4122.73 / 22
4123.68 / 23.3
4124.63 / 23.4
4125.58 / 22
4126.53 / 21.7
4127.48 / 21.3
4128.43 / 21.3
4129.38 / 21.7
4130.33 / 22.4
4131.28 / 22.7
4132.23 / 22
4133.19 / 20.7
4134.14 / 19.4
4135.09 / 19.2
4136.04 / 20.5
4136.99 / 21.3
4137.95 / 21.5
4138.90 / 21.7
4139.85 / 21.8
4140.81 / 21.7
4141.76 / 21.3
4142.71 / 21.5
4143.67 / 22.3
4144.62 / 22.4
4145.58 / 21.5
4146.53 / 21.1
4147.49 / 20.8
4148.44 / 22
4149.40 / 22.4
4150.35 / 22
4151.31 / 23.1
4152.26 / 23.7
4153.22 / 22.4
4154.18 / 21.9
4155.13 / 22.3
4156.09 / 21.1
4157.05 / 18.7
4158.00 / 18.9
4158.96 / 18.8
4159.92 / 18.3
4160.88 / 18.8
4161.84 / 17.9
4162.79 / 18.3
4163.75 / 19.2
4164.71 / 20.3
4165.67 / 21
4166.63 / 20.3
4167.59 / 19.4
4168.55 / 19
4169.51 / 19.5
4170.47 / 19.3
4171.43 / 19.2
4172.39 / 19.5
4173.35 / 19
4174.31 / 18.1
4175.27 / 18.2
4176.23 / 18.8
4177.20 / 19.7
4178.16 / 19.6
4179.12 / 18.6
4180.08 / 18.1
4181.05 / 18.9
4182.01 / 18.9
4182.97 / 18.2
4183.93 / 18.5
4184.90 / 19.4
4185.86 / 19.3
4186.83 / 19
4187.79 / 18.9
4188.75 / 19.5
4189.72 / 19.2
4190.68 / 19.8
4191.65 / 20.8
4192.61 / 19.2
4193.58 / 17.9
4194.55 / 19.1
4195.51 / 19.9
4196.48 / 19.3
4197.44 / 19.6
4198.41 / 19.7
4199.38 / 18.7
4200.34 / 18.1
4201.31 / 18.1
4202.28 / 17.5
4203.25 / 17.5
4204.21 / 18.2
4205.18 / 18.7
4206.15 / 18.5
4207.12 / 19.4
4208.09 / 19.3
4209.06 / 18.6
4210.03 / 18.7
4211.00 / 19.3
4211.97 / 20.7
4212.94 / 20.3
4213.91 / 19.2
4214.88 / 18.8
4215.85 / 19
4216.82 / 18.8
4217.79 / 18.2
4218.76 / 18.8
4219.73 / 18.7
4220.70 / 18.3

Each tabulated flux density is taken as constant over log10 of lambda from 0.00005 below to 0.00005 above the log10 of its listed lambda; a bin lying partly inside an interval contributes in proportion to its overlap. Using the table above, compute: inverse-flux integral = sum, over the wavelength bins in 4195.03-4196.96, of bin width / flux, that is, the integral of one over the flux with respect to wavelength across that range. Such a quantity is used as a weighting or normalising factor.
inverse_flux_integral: 0.0986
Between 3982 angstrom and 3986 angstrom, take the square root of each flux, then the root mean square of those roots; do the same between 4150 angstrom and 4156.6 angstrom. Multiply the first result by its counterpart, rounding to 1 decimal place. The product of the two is 22.3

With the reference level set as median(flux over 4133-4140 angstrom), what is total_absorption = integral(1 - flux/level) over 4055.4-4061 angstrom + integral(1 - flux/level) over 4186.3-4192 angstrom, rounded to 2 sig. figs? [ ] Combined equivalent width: 0.60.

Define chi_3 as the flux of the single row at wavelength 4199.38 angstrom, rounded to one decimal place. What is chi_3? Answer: 18.7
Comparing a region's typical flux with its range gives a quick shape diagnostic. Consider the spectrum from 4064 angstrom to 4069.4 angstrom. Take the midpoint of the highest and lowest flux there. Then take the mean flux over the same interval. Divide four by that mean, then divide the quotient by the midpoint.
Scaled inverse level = 0.0103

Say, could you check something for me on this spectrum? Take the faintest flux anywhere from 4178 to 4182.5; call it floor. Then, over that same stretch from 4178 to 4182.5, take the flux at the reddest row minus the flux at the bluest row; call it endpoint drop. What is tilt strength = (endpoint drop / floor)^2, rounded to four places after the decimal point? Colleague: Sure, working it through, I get 0.0015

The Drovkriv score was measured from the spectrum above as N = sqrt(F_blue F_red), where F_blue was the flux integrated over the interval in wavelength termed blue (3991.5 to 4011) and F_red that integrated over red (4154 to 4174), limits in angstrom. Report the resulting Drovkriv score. 399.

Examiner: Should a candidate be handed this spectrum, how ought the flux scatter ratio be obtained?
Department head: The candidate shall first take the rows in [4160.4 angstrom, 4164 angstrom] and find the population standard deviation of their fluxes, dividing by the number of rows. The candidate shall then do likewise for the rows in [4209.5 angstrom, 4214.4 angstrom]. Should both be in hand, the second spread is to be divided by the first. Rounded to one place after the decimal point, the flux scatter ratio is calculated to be 1.5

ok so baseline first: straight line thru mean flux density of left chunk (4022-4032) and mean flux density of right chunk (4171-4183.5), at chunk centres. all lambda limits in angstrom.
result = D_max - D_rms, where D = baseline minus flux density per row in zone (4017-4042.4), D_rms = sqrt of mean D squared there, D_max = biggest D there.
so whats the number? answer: 0.48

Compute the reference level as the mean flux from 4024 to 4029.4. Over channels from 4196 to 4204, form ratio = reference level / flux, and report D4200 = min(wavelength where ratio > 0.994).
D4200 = 4196.48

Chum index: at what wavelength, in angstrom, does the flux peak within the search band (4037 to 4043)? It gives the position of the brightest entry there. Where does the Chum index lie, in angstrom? 4040.96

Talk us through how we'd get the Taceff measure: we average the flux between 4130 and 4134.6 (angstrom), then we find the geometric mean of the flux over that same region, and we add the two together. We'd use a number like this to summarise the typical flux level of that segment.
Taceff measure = 42.8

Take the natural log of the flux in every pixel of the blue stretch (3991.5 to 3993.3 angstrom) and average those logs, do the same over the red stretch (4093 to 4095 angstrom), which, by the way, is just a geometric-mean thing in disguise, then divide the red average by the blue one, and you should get 1.05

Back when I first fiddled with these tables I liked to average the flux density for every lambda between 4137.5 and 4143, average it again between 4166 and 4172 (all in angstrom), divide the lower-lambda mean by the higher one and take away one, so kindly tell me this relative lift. 0.11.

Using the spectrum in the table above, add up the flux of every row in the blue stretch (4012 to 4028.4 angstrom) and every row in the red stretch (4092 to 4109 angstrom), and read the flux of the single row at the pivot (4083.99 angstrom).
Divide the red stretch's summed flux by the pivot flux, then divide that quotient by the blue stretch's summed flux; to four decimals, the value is 0.0473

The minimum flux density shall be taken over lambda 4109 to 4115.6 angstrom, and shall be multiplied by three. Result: 52.8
